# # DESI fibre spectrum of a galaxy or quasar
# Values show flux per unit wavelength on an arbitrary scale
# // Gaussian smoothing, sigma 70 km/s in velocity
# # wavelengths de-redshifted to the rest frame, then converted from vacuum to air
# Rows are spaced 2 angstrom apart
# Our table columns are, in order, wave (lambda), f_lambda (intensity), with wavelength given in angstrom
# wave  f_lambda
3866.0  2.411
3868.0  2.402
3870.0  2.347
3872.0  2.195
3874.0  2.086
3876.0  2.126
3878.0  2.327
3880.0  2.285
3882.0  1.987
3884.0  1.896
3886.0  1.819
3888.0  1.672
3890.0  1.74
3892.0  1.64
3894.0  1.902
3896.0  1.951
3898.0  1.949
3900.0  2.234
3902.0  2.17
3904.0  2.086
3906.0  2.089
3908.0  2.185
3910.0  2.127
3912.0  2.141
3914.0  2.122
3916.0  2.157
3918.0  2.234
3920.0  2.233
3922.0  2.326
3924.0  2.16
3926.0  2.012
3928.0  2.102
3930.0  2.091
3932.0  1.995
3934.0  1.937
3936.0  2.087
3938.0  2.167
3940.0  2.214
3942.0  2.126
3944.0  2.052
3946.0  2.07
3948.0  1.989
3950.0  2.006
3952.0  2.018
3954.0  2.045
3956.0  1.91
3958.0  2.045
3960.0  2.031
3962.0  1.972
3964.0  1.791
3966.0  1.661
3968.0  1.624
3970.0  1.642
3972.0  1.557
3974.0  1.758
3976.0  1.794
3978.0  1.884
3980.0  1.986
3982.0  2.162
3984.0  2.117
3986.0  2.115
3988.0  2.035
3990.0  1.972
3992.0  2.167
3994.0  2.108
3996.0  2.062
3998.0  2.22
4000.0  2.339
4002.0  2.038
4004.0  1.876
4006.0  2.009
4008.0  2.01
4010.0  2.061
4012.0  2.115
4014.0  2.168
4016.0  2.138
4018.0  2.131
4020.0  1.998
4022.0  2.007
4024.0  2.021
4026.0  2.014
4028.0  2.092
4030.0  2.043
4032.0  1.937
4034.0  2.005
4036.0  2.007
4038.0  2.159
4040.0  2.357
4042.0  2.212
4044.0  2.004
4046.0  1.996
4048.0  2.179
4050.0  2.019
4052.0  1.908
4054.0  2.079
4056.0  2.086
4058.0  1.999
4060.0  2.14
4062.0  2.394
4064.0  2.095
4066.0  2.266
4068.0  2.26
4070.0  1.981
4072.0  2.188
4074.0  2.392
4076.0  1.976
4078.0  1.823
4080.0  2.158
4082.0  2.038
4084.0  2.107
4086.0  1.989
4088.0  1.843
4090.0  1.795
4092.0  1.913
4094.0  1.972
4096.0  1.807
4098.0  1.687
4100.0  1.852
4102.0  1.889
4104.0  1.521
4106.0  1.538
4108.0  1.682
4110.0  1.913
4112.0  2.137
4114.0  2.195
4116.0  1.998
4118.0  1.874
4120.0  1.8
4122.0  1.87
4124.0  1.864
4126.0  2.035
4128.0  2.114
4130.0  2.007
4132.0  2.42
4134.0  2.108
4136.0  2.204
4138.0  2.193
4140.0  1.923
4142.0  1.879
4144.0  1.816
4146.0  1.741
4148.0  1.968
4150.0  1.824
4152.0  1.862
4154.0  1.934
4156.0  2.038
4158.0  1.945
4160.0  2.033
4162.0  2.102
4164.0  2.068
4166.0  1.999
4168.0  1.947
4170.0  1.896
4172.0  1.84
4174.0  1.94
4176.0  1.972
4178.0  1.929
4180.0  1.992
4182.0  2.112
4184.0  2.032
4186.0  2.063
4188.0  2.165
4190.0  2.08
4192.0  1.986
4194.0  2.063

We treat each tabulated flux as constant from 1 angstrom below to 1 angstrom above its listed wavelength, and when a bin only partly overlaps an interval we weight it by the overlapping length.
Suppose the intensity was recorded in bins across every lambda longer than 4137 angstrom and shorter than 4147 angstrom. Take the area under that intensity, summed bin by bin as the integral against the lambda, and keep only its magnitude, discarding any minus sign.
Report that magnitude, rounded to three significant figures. 19.1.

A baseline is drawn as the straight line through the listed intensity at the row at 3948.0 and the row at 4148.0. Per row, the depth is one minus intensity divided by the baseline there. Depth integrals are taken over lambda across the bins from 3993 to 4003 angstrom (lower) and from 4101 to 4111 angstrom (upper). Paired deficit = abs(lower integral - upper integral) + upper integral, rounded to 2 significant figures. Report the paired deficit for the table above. 3.5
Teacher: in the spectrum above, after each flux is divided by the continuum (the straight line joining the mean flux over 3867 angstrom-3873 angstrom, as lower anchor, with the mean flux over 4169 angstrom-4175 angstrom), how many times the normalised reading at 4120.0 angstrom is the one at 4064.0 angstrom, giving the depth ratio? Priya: 1.12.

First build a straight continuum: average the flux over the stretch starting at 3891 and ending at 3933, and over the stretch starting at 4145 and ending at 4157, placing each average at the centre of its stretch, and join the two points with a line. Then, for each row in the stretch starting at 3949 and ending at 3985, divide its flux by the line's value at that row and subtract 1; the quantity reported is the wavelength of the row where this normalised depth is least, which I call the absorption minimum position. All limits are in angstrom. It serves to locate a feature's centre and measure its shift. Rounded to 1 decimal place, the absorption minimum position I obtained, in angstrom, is 3972.0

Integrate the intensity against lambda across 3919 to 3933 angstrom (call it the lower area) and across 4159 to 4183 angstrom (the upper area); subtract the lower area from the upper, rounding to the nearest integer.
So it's 18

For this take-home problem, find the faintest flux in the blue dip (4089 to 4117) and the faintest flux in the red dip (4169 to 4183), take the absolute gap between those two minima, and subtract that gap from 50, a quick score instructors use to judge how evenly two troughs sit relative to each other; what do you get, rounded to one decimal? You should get 49.7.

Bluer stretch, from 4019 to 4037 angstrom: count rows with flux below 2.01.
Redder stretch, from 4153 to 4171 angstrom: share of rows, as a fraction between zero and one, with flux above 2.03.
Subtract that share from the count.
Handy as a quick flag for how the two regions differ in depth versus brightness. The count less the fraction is 4.6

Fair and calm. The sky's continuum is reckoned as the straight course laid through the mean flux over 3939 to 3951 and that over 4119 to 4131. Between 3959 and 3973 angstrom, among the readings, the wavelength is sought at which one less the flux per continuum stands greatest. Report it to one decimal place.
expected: 3972.0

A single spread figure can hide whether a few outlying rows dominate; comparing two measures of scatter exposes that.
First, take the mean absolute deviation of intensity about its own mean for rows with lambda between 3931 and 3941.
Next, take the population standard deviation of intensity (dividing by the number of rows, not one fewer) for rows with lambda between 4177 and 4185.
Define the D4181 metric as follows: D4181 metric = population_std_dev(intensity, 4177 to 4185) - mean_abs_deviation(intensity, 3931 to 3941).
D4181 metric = -0.025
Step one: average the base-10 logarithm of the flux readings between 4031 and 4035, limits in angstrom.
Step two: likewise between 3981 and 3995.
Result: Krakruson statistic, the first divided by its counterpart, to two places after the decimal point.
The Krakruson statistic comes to 0.92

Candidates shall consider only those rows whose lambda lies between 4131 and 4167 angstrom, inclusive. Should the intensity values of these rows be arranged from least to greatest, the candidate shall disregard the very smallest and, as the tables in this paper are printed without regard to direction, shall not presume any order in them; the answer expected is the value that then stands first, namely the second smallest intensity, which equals 1.816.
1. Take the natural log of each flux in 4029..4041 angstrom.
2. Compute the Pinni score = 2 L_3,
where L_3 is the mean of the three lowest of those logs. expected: 1.37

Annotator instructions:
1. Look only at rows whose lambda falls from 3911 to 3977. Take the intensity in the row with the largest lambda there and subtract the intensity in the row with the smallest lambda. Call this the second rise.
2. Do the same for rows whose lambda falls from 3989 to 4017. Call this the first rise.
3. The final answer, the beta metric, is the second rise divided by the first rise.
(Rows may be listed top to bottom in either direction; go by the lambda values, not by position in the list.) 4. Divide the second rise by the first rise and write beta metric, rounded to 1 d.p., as -2.1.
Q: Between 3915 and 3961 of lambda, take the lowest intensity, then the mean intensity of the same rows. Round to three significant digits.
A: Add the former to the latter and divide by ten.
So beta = 0.400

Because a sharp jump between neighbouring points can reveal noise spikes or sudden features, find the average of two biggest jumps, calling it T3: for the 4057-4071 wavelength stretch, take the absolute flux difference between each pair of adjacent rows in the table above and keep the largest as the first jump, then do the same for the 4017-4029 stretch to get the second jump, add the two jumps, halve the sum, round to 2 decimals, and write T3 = 0.22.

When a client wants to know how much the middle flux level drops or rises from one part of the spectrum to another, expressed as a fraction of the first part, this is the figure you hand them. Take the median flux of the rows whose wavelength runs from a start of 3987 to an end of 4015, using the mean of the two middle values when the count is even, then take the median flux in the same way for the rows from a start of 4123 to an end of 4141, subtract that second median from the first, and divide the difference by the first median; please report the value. -0.023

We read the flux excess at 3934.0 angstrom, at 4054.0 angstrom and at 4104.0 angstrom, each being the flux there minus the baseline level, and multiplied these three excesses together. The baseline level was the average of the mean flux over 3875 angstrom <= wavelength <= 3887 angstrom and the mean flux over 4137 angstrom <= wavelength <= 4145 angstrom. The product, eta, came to 0.002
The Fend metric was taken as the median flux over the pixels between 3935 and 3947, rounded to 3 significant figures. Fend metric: 2.11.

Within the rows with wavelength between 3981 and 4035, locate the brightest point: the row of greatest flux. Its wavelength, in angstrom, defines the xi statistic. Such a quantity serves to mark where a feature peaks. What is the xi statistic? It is 4000.0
